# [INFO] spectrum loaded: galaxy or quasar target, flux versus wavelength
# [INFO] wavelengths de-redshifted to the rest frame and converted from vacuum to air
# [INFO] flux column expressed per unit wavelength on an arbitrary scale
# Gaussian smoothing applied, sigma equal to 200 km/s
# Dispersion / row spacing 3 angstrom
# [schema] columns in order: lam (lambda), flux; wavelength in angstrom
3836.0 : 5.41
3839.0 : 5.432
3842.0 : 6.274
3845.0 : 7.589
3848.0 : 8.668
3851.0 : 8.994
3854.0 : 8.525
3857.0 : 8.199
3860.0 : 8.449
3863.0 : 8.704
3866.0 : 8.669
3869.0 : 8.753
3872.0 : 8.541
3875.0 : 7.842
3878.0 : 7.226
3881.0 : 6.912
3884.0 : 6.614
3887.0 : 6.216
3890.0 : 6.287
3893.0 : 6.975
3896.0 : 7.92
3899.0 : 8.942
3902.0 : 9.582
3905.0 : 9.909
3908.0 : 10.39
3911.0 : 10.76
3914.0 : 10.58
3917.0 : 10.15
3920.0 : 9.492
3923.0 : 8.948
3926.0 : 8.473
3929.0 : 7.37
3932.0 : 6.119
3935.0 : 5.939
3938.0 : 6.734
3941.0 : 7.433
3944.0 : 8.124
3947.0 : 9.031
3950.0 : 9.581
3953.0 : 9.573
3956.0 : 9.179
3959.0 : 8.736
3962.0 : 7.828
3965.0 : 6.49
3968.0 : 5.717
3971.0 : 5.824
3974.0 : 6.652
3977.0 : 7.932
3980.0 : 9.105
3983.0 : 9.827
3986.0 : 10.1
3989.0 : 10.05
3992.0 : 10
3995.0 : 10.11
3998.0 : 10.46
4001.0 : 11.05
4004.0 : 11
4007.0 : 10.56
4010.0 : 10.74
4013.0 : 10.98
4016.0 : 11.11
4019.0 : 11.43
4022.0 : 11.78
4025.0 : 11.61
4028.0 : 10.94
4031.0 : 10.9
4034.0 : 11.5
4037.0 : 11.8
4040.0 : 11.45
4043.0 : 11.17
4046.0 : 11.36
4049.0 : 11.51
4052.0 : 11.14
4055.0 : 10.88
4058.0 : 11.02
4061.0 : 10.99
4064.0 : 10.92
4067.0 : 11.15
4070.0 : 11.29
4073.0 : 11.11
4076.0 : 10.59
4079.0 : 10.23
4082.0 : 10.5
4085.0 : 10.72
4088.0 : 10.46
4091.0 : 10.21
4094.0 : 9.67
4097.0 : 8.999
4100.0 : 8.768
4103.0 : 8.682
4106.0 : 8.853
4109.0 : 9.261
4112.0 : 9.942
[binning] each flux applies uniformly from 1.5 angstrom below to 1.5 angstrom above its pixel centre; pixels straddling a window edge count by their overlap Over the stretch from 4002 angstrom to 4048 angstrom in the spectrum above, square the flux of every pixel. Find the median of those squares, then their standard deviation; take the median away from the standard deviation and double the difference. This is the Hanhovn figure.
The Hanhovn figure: -233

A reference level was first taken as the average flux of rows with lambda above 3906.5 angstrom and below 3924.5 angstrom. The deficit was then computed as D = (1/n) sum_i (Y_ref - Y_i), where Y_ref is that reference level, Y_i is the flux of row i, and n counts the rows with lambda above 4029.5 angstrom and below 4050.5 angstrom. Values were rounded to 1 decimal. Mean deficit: -1.3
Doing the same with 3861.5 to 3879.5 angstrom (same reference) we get 1.8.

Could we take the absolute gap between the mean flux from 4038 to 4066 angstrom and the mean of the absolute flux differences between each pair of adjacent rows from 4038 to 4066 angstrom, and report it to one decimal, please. 11.0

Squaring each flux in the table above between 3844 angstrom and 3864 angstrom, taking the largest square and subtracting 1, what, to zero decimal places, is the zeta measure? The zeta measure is 80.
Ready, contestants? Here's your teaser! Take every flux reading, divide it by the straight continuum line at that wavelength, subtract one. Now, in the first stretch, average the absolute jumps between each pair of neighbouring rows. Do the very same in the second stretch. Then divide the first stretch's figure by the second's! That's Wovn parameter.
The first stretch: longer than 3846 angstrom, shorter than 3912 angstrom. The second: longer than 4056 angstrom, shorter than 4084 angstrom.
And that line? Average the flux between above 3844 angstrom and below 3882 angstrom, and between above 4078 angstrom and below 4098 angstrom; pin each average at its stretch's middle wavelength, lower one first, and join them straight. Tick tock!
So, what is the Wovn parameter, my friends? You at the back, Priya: 2.1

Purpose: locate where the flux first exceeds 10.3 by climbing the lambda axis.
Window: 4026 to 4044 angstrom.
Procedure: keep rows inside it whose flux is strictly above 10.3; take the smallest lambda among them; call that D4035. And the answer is 4028.0 angstrom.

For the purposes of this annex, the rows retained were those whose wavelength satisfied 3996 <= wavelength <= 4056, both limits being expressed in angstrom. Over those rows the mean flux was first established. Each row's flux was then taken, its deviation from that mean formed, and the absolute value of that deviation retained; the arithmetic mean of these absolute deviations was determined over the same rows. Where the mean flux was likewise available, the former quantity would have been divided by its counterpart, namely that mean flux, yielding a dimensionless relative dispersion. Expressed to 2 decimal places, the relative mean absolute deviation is 0.03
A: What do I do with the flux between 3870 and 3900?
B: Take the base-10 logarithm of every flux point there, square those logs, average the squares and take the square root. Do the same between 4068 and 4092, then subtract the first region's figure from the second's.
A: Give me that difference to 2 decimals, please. 0.16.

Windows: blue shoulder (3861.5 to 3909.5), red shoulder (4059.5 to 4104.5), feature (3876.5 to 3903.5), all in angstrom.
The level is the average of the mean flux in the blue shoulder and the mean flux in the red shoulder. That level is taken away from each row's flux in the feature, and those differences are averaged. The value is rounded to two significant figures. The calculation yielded -1.8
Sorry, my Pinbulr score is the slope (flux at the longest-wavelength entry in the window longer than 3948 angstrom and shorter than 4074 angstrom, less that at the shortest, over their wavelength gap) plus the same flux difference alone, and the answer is 1.5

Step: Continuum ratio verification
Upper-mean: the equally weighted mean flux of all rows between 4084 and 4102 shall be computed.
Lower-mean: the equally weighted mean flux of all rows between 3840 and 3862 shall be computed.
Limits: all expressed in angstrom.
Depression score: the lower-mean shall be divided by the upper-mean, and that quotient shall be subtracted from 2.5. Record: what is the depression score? 1.67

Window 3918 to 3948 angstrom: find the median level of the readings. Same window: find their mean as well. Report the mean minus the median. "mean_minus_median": 0.0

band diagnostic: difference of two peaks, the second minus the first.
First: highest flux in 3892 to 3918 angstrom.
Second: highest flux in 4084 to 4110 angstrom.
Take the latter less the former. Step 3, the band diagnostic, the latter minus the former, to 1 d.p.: 0.0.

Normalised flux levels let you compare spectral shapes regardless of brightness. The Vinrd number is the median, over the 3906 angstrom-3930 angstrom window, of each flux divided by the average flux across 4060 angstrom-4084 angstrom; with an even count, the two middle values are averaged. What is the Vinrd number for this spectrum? 0.91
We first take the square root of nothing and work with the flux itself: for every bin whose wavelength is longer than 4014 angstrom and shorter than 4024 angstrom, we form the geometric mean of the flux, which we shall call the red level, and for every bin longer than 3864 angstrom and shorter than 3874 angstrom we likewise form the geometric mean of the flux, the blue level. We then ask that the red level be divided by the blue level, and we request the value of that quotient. 1.3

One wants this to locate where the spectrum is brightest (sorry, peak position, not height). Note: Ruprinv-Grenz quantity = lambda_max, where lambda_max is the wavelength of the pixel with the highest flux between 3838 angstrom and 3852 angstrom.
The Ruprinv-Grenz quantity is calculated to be 3851.0 angstrom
